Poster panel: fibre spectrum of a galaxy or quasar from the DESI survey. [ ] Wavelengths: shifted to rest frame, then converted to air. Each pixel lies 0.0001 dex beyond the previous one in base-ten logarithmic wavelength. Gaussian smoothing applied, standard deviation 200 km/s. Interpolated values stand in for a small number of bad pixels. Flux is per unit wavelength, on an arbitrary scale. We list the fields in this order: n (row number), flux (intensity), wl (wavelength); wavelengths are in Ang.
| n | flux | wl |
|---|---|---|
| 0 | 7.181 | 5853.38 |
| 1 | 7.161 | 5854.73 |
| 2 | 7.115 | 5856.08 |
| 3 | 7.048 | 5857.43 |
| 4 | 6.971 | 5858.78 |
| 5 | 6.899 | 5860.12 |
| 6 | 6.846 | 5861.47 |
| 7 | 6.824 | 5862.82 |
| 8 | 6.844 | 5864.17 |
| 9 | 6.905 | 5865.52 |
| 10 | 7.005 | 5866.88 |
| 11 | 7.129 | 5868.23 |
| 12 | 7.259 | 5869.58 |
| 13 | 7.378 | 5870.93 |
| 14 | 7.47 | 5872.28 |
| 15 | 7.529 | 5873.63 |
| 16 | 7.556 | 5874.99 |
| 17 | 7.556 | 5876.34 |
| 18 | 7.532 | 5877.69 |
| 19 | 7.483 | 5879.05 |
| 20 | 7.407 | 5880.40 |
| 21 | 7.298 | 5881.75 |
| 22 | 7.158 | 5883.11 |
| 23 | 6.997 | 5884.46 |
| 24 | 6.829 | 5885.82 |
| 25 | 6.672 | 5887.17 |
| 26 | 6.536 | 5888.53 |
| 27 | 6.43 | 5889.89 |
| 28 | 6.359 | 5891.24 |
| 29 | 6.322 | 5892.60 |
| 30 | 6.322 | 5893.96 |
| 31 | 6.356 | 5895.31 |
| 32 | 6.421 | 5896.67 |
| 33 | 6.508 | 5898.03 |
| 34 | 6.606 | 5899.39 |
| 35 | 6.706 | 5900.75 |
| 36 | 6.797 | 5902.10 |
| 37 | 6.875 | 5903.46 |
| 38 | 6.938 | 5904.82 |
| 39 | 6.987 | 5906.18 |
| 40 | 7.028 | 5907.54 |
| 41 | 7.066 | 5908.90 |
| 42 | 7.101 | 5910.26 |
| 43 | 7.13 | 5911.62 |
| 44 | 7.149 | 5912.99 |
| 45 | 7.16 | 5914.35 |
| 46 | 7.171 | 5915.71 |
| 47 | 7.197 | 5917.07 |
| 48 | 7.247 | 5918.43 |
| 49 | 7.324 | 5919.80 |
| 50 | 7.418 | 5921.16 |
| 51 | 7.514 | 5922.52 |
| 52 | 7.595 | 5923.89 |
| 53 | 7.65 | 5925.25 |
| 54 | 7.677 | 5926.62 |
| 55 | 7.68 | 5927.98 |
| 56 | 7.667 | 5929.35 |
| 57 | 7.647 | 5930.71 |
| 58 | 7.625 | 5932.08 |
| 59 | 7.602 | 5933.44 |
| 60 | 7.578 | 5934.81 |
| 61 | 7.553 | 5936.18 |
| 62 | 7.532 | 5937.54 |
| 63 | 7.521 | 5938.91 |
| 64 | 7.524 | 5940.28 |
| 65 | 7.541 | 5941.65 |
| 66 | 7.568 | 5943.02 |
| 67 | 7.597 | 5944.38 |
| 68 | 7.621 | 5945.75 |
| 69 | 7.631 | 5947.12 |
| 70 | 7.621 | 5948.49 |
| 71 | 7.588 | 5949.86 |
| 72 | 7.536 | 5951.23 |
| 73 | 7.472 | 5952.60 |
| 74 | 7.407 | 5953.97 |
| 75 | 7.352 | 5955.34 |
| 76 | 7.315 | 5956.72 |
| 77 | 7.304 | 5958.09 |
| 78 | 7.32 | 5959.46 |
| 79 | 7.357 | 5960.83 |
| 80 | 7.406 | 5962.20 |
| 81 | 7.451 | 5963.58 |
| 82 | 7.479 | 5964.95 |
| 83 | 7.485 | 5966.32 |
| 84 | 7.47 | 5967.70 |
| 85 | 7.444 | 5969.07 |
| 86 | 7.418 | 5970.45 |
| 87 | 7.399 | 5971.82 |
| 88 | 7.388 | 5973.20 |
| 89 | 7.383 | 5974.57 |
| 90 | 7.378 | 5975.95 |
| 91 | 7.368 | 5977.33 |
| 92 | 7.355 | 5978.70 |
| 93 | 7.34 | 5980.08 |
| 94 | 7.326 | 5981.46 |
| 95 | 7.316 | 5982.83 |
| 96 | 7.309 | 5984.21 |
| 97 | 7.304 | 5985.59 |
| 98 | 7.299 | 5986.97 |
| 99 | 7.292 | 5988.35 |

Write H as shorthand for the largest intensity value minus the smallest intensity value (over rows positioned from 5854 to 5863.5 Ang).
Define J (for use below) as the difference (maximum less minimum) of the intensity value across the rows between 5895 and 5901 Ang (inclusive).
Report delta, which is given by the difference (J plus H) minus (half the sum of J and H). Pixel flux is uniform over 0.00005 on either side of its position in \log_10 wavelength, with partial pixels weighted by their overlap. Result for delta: 0.34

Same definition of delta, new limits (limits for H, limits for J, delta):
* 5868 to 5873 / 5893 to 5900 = 0.31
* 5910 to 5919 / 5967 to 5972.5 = 0.11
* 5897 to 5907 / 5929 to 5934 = 0.27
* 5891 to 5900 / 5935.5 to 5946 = 0.19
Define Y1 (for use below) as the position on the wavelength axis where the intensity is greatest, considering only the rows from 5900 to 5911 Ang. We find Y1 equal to 5910.26 Ang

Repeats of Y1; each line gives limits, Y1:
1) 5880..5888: 5880.40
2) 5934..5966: 5947.12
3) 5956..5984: 5966.32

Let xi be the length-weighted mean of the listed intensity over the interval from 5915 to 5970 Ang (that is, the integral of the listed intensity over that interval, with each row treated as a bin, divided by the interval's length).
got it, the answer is 7.49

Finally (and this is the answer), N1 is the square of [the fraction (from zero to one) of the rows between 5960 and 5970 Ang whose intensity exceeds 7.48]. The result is 0.02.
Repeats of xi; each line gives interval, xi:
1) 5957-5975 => 7.41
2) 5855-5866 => 6.94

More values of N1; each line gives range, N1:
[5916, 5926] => 0.18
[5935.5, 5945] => 1.00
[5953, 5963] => 0.00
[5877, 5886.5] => 0.08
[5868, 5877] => 0.18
